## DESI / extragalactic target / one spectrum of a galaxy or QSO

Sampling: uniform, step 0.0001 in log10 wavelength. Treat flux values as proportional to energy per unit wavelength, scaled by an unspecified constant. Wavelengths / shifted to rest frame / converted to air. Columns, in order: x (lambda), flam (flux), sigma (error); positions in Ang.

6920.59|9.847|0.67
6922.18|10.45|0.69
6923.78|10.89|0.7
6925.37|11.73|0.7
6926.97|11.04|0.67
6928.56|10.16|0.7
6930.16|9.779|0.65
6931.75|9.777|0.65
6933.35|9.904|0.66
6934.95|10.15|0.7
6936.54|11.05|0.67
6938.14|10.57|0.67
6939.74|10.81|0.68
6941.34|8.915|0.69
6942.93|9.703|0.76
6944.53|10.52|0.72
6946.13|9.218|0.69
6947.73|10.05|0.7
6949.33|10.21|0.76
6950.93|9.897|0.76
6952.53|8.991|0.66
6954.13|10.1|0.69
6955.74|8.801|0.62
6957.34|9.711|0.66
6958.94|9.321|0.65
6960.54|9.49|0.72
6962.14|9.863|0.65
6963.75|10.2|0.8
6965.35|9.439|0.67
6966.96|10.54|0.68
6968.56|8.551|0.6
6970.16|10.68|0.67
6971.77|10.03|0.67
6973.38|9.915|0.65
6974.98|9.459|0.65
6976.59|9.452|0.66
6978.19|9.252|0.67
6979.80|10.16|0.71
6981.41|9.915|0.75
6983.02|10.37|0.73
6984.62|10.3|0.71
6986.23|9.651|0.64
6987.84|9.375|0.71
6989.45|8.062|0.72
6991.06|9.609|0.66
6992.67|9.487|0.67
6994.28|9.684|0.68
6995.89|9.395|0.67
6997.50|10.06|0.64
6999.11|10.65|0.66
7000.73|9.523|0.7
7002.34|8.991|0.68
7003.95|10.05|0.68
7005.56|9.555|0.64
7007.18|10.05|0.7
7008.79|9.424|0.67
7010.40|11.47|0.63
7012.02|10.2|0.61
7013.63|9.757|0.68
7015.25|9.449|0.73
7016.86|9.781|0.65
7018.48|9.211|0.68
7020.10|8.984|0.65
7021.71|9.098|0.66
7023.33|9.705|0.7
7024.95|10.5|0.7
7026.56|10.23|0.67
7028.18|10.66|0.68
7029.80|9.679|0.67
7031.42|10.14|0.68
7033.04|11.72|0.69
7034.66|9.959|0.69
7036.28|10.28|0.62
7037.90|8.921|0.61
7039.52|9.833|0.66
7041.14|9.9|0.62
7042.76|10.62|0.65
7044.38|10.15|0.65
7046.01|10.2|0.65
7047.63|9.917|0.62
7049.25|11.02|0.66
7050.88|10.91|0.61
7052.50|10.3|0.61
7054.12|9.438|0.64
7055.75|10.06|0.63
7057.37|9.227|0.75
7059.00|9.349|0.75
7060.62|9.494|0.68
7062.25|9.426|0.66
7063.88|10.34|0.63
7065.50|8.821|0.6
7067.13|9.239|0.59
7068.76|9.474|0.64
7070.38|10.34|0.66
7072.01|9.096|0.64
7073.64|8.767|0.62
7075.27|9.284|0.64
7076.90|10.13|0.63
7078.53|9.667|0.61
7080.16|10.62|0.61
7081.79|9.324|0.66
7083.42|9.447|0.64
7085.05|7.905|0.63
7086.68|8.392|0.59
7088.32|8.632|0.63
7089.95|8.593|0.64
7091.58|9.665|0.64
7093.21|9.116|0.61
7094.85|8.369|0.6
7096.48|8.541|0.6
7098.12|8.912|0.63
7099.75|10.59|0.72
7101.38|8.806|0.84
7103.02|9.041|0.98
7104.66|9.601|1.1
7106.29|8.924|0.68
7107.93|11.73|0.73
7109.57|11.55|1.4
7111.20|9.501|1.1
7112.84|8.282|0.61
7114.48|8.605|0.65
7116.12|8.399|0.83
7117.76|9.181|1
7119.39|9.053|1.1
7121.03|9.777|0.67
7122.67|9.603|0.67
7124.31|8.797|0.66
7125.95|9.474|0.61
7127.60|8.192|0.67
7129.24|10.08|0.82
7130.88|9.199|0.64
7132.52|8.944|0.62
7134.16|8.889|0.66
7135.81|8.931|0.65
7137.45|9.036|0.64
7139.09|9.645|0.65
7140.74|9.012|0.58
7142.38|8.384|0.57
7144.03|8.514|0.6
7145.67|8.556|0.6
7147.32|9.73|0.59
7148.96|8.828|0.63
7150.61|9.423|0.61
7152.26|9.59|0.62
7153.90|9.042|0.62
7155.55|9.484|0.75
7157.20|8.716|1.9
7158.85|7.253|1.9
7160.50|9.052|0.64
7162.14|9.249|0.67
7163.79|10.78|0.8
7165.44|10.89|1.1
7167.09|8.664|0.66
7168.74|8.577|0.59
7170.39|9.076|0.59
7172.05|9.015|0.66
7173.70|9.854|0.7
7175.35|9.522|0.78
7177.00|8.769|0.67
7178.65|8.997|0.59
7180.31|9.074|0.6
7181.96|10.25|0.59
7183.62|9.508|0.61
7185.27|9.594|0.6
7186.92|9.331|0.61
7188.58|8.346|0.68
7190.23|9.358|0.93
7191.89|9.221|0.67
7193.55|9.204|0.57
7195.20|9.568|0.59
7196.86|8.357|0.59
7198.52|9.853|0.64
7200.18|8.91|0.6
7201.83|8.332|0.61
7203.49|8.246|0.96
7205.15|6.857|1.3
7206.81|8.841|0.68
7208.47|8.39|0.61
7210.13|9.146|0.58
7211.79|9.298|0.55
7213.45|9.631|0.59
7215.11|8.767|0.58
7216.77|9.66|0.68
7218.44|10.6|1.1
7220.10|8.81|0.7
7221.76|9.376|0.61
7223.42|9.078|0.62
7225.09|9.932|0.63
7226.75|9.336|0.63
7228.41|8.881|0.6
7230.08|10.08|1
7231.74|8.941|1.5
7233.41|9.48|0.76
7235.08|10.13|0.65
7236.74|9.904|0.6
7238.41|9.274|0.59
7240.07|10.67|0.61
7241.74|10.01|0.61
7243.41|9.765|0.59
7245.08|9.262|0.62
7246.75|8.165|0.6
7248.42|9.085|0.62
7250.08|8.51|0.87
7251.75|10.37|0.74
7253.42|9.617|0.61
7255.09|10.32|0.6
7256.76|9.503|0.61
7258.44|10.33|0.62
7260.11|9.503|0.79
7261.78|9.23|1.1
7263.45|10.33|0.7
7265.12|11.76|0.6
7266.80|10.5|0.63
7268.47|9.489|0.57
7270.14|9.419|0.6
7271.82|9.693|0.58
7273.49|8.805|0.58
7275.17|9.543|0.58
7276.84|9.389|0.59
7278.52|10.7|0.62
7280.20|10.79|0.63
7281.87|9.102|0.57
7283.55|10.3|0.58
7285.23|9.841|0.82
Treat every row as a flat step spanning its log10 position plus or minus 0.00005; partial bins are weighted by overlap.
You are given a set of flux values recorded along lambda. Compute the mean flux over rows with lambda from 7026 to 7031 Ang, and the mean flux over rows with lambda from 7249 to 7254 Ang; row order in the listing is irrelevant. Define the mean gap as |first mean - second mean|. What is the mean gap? 0.7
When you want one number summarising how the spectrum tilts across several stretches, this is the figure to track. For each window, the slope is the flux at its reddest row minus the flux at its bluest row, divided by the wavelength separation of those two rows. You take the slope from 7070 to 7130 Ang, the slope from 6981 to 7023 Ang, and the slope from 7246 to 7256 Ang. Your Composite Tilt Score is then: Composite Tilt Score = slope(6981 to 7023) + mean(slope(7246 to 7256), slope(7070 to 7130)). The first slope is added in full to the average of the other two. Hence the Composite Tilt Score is 0.11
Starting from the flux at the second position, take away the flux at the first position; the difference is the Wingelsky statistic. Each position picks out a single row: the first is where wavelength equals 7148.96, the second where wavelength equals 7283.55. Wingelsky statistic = 1.5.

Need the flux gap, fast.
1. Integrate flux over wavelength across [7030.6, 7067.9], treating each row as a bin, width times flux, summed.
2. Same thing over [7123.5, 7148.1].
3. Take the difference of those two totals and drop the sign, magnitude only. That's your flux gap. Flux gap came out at 150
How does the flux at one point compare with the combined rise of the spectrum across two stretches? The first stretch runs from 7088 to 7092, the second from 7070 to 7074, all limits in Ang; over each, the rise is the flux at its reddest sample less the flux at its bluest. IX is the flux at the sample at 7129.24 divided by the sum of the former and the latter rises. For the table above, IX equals -19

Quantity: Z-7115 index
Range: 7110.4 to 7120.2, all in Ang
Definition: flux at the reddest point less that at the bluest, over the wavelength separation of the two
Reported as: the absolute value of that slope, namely 0.05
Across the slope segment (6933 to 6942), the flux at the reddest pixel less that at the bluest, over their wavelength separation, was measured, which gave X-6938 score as -0.124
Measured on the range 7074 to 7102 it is -0.018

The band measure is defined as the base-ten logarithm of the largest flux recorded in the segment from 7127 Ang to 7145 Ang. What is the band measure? 1.00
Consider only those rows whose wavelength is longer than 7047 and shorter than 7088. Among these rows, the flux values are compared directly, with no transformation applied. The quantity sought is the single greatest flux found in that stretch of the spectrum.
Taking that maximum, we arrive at 11.02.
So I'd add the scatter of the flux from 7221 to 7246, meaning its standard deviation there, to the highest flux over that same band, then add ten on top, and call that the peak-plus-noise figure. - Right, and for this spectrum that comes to 21.2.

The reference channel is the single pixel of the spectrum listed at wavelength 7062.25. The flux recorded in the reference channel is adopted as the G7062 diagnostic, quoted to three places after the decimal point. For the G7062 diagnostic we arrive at 9.426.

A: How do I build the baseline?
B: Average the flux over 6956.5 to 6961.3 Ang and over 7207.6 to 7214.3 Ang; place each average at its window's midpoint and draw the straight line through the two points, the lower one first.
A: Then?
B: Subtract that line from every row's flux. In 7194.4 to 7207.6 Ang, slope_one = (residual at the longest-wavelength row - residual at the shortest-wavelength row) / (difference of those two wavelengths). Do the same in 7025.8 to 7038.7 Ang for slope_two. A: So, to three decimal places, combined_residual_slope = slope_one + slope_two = -0.175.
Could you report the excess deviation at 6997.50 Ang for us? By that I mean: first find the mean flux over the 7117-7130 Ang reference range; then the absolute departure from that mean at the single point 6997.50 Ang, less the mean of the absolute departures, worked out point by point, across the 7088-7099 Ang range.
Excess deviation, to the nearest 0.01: 0.24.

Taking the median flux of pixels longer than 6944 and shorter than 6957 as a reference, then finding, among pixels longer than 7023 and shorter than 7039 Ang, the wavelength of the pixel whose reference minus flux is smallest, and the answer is 7033.04 Ang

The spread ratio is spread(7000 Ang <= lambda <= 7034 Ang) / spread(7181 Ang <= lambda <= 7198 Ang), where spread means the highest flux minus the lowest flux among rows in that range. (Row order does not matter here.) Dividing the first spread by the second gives 1.4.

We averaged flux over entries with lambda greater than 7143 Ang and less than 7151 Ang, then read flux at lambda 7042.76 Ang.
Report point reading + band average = 19.6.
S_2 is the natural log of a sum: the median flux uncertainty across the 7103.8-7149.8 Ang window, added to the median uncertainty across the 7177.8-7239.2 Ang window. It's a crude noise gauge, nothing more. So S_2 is 0.24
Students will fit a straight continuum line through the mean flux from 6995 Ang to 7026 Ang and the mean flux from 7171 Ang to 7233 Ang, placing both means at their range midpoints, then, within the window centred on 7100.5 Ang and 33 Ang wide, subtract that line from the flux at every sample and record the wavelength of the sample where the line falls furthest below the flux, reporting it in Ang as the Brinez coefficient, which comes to 7107.93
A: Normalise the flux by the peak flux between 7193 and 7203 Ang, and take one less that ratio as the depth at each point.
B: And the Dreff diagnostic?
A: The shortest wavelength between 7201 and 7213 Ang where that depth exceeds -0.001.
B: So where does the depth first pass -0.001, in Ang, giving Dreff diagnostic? 7201.83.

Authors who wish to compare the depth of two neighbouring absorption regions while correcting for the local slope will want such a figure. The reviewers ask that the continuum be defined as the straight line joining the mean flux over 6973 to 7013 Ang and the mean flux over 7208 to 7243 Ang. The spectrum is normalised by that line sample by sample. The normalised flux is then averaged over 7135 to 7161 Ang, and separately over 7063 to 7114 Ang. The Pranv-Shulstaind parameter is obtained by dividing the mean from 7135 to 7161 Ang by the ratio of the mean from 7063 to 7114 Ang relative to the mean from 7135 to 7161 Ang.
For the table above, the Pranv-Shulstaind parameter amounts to 0.90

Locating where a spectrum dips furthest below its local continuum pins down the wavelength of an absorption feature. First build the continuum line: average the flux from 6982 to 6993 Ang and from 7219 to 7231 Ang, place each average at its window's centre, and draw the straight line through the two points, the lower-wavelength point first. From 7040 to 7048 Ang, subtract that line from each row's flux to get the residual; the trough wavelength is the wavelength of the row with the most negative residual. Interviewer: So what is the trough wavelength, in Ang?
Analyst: 7041.14 Ang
